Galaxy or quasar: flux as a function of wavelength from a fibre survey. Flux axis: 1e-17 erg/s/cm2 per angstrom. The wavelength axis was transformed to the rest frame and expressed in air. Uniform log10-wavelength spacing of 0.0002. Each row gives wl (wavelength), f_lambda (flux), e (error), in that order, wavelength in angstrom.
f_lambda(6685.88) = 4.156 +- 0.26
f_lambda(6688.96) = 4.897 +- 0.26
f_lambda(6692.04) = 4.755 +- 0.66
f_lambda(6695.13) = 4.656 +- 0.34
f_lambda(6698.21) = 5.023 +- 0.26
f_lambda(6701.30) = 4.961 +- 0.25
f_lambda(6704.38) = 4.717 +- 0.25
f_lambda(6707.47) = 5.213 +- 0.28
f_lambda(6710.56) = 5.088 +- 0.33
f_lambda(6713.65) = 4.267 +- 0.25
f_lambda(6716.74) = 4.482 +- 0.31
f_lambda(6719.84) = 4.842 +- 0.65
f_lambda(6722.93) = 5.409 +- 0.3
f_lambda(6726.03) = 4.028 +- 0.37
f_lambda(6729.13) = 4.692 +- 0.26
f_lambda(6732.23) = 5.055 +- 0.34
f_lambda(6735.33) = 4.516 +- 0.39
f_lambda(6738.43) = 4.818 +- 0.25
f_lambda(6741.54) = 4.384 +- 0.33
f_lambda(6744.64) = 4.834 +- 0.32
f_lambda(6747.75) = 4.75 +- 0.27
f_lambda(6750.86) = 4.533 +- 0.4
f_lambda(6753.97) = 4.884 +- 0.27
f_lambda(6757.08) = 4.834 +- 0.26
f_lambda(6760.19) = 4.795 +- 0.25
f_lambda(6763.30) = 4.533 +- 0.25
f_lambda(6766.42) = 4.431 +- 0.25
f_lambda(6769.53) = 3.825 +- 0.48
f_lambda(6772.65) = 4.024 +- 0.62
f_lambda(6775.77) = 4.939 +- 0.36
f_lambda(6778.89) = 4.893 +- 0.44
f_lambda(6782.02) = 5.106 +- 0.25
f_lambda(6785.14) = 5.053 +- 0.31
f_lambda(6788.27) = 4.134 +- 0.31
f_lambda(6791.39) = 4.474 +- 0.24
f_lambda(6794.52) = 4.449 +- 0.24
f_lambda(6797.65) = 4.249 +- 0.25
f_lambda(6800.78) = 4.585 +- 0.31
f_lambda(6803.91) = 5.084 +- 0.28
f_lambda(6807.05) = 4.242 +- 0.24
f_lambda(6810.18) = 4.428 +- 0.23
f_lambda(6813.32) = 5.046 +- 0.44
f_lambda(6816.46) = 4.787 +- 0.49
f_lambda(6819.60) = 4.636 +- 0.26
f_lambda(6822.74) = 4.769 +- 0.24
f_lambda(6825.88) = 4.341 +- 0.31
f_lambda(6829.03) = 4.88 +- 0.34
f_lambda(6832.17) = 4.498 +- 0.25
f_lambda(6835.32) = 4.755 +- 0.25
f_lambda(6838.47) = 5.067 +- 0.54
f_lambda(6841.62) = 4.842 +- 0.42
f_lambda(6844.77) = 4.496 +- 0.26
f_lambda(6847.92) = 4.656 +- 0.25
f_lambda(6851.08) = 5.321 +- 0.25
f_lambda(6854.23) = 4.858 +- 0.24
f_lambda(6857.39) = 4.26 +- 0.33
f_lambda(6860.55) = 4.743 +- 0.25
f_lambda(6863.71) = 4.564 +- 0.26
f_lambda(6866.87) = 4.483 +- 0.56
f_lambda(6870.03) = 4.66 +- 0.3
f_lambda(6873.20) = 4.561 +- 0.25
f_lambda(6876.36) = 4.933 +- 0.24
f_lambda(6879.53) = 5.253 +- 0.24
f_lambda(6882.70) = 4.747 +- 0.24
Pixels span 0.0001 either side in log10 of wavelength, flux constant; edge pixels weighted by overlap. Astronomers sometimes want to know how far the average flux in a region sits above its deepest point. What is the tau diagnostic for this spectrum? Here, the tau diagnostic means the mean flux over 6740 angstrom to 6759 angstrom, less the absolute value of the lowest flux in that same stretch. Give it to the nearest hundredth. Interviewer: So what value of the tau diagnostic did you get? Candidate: 0.32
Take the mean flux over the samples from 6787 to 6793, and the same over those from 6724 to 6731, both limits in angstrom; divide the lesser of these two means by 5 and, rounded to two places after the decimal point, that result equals 0.86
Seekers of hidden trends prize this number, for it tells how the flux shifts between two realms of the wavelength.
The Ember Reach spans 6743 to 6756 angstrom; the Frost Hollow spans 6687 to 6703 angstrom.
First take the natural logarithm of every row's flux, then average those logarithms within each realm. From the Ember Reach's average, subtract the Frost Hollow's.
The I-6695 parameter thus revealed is -0.02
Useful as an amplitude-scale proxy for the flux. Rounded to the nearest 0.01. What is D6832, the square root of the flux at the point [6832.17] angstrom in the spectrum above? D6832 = 2.12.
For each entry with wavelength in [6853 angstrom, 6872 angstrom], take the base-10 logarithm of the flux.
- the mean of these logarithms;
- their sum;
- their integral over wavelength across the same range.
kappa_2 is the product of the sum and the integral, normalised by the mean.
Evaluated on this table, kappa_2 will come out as 75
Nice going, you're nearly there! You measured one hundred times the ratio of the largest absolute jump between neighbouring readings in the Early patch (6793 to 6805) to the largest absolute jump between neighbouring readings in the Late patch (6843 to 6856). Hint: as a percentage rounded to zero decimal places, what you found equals 75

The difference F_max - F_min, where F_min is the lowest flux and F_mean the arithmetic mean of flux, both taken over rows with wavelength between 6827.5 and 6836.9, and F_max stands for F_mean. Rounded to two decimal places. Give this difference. 0.21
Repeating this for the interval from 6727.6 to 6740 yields 0.25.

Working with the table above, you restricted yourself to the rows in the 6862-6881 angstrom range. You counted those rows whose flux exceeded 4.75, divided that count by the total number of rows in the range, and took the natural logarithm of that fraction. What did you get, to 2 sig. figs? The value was -1.1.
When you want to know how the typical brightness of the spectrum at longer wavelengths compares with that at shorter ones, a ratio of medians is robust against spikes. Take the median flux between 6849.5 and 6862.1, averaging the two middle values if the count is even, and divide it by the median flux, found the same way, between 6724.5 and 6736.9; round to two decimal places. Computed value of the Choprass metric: 1.04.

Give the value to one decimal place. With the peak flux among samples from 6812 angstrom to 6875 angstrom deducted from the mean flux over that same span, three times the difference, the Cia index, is -1.8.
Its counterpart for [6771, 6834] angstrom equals -1.4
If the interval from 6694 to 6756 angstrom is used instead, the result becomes -2.0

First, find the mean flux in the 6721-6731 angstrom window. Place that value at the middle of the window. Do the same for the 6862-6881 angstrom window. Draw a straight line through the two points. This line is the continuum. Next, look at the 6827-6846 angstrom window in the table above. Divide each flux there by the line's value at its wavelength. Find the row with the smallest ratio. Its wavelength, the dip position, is 6844.77 angstrom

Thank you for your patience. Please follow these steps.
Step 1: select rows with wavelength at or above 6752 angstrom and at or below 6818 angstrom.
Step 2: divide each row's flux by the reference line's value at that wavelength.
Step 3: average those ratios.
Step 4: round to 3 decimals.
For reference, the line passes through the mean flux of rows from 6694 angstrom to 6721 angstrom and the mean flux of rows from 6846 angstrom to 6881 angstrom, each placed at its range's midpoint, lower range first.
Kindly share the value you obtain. 0.964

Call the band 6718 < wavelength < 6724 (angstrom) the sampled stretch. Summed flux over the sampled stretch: 10.25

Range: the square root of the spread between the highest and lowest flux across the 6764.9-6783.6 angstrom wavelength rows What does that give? 1.1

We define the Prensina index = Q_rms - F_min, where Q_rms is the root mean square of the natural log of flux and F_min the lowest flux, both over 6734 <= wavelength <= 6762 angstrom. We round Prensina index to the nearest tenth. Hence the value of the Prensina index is -2.8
